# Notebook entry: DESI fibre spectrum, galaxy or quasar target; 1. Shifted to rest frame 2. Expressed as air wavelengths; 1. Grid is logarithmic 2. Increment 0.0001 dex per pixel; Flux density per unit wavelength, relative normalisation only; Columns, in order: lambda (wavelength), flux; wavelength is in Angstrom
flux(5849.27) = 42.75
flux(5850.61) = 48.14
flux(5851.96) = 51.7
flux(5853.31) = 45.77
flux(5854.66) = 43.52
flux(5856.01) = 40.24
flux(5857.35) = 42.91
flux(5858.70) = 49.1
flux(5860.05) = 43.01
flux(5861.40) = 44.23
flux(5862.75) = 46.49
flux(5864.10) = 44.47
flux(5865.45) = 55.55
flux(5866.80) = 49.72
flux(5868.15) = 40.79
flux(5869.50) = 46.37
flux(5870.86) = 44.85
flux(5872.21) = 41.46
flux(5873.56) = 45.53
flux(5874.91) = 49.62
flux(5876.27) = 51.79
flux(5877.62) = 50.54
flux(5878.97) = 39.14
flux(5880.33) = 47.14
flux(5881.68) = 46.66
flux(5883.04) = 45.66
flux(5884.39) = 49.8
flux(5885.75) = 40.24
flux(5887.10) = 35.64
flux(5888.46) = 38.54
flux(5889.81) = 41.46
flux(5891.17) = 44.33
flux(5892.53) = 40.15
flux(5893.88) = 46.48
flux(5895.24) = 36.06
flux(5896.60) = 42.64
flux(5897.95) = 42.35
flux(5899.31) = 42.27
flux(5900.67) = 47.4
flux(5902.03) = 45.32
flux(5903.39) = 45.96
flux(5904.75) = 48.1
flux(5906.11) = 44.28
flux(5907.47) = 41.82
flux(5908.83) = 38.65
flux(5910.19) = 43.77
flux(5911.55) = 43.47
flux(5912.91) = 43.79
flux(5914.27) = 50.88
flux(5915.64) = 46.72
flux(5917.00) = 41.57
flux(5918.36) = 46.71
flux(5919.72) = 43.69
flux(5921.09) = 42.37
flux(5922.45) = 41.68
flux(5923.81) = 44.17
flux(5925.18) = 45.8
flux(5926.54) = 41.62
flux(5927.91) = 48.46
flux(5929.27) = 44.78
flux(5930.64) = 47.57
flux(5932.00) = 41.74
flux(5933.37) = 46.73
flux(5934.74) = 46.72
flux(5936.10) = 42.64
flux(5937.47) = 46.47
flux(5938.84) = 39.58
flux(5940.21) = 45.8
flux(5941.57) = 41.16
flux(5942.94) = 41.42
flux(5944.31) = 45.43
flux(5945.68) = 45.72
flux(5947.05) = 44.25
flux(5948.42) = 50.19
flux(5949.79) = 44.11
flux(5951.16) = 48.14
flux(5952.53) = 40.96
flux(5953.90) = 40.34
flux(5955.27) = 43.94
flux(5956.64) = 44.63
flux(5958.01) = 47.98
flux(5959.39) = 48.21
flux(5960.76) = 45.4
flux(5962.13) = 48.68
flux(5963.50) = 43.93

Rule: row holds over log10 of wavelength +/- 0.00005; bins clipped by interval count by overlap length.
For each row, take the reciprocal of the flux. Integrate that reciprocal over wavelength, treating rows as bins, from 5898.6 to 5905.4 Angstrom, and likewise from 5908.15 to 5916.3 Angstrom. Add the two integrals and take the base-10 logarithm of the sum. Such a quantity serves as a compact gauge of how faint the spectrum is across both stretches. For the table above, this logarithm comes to -0.48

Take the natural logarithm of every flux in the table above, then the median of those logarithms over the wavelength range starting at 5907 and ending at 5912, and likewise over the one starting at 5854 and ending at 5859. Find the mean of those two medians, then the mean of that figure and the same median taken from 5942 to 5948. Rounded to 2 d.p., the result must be 3.78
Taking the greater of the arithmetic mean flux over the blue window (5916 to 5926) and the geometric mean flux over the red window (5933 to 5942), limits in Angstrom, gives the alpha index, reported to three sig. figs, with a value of 44.1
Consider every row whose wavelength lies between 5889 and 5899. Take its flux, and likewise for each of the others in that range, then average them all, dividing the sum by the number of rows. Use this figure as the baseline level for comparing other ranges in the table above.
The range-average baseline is 41.9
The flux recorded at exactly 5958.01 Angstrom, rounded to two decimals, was 47.98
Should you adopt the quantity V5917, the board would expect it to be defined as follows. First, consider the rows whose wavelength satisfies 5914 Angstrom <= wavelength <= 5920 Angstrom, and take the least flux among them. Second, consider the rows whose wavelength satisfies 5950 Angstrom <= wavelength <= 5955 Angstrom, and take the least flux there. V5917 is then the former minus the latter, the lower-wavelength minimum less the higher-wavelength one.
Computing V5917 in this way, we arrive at 1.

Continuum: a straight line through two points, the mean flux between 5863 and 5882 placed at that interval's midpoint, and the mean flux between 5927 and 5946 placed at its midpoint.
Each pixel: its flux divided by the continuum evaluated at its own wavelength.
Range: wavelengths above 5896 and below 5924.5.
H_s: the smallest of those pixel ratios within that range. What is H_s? 0.85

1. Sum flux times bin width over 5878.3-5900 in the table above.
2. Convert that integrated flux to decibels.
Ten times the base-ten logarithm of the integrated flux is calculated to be 29.6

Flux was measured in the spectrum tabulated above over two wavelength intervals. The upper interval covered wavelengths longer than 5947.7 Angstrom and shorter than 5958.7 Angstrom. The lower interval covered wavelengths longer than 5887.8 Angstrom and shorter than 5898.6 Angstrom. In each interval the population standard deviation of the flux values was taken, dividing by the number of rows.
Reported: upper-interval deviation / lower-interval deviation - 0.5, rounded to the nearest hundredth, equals 0.57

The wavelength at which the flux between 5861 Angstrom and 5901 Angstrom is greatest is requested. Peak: 5865.45 Angstrom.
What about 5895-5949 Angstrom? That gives 5914.27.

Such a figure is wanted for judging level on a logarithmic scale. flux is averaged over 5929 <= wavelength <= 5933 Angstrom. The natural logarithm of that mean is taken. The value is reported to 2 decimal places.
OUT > 3.80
